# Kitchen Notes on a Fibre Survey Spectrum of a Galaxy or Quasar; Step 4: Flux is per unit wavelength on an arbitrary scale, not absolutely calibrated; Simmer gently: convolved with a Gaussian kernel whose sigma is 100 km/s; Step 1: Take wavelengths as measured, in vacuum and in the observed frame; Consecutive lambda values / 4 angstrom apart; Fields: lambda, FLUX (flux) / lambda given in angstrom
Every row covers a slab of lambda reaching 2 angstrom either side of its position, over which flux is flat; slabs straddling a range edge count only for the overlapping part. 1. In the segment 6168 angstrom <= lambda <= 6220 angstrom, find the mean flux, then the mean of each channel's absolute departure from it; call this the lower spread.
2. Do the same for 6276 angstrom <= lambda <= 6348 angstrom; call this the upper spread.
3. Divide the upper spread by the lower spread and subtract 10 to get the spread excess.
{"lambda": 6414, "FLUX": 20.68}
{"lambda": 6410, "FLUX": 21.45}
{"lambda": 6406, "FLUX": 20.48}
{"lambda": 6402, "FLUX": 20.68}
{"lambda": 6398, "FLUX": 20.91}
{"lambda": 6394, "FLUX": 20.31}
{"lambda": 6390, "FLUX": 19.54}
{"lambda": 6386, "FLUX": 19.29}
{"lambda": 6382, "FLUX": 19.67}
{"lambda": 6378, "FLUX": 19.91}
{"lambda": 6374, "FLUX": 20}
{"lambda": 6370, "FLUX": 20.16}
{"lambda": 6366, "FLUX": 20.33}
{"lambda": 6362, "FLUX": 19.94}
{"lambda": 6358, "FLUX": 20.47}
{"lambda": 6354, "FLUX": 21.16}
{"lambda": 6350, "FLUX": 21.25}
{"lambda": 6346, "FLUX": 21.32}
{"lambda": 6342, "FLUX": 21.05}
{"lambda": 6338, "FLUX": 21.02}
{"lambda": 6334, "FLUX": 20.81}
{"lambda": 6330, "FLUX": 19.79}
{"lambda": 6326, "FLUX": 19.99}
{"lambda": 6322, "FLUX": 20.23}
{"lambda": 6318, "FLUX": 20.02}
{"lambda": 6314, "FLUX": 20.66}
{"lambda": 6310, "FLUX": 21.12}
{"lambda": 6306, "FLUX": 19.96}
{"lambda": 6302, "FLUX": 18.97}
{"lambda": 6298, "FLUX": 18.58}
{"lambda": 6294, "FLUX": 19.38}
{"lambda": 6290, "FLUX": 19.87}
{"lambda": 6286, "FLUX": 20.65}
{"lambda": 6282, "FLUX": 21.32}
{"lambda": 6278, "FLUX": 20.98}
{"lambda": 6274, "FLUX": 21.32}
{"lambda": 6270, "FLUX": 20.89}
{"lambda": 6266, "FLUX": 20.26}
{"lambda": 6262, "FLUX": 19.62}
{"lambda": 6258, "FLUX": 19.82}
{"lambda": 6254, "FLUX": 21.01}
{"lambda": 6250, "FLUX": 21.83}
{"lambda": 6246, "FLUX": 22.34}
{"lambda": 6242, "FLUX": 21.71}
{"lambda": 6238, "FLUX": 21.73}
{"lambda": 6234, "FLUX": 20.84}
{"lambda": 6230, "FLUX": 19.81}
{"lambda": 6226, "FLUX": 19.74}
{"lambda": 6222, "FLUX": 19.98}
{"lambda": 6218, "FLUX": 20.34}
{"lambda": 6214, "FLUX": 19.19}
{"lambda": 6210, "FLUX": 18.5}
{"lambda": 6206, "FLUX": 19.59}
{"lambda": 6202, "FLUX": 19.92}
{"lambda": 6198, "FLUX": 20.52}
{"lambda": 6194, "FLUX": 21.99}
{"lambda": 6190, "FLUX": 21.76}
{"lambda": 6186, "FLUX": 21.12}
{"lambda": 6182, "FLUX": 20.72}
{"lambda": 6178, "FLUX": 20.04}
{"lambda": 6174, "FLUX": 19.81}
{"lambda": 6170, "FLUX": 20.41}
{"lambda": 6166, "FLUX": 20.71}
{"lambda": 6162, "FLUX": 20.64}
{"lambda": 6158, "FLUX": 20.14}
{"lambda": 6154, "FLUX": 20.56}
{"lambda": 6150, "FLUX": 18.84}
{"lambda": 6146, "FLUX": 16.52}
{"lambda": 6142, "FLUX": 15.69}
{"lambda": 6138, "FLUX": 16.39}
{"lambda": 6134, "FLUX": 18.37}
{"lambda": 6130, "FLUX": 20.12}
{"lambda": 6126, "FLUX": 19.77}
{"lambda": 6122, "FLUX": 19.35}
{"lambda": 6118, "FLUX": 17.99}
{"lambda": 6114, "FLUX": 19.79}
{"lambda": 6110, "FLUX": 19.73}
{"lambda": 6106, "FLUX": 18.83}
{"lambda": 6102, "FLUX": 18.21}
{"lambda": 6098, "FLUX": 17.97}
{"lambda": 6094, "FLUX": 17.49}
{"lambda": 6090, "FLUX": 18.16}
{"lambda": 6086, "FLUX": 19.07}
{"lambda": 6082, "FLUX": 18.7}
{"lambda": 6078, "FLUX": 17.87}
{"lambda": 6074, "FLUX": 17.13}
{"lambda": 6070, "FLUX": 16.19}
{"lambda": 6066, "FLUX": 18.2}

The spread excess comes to -9.08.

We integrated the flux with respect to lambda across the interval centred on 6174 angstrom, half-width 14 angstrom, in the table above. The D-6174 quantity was 574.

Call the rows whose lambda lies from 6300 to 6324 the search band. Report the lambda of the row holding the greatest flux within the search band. 6310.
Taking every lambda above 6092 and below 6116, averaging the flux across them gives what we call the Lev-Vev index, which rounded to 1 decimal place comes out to 18.7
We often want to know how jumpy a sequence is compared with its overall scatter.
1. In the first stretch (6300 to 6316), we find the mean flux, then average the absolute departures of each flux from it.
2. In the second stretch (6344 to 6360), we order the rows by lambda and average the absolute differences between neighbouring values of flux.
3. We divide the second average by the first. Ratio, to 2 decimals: 0.40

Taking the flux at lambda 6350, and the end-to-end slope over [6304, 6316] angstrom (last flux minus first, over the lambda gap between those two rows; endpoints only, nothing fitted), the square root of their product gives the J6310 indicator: 1.36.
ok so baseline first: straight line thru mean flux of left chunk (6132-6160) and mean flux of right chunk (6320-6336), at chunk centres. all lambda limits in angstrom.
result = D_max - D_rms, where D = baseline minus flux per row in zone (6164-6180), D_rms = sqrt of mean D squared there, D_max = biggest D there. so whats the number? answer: -3.3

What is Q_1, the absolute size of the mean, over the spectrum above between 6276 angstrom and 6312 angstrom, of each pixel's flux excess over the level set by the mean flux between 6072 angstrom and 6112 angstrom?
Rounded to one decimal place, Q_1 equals 1.8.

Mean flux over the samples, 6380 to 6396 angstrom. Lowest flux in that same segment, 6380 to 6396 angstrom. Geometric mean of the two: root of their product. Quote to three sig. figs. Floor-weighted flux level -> 19.5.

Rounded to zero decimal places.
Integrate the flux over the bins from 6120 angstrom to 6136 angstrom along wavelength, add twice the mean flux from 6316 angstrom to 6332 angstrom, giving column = 350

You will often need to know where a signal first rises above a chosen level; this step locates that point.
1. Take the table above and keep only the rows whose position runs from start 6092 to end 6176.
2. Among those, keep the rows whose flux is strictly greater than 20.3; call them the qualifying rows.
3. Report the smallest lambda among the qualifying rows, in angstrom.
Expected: 6154 angstrom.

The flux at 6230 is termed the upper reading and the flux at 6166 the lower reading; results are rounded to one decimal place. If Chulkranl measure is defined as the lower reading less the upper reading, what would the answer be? 0.9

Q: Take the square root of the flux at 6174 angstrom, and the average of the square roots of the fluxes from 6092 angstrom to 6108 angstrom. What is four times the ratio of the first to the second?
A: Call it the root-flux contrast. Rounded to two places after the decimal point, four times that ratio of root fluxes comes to 4.18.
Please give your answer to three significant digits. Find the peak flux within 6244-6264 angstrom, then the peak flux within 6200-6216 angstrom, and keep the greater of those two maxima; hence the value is 22.3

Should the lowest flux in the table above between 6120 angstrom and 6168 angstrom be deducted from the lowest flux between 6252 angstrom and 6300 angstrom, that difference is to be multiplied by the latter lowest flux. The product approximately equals 54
